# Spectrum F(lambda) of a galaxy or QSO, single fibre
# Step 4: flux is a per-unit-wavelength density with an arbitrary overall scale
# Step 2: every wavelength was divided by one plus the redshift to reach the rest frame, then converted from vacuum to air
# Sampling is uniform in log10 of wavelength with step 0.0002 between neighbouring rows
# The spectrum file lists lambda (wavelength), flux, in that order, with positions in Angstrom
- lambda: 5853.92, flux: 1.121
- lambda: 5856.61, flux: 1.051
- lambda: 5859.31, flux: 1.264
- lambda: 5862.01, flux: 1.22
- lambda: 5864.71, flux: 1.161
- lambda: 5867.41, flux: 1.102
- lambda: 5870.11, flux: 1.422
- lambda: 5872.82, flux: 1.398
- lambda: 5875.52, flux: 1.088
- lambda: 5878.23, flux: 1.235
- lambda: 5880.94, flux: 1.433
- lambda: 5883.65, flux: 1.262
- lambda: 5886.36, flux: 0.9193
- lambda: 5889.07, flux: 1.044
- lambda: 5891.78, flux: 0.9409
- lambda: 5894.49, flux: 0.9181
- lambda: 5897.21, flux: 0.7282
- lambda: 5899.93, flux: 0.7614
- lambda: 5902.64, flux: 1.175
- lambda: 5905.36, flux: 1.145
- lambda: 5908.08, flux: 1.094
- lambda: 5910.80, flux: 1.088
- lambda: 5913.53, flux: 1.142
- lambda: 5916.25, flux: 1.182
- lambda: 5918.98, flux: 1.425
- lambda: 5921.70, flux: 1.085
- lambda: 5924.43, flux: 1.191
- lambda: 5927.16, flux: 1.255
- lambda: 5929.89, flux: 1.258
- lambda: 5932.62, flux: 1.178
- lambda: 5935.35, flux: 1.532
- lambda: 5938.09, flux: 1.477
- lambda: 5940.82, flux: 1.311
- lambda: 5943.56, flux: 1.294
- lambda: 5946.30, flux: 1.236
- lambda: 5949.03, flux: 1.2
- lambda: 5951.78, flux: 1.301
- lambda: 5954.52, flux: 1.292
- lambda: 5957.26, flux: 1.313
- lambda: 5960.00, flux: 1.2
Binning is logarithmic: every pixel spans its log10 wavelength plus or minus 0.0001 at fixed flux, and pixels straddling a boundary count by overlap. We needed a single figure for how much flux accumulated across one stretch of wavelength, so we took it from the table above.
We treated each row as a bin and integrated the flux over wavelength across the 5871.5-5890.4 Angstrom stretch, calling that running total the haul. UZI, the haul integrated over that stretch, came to 23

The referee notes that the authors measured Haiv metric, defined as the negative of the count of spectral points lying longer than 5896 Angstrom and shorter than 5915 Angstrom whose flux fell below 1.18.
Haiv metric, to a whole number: -7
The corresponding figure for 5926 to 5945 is -1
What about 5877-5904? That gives -7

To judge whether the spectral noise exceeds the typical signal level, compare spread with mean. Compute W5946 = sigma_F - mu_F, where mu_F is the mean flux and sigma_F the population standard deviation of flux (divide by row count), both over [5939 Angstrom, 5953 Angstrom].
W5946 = -1.23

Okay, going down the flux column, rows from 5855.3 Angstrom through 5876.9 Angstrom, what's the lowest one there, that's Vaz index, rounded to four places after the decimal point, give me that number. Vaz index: 1.0510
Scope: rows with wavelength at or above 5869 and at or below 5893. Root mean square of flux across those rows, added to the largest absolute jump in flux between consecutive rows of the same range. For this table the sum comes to 1.55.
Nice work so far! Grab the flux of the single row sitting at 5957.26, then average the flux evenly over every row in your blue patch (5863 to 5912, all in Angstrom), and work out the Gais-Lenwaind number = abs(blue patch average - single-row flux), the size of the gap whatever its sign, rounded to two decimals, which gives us 0.21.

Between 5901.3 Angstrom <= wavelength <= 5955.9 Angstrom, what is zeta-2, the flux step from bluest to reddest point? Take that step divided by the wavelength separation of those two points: 0.0023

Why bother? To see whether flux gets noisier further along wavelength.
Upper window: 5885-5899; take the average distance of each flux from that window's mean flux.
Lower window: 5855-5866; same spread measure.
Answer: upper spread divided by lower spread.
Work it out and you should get 1.1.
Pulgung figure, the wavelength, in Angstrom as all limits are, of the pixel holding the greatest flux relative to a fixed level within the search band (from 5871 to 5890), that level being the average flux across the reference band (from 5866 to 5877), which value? 5880.94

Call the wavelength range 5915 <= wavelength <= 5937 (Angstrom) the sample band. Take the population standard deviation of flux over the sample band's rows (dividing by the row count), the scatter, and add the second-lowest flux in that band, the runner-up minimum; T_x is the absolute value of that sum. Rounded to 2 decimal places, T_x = 1.31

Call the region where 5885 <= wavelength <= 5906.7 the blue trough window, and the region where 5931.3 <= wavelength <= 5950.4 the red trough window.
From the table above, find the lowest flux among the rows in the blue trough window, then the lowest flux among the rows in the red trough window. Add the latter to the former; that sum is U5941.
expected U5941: 1.91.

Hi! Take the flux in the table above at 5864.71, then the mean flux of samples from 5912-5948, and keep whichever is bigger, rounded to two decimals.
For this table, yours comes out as 1.27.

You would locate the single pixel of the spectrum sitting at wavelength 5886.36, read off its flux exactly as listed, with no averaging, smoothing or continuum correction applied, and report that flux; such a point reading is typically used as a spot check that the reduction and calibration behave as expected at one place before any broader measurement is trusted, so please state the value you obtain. 0.9193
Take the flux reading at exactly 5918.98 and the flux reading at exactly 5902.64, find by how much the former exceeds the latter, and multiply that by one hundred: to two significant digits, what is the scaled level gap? 25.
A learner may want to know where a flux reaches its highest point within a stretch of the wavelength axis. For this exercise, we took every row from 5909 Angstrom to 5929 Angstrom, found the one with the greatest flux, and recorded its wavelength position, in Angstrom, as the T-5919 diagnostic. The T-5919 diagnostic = 5918.98 Angstrom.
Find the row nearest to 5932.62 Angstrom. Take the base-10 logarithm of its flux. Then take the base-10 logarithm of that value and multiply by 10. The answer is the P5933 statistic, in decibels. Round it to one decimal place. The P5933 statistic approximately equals -11.5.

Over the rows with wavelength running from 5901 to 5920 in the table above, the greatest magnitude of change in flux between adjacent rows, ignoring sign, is 0.24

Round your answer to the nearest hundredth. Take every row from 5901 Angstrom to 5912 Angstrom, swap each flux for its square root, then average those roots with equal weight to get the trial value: 1.06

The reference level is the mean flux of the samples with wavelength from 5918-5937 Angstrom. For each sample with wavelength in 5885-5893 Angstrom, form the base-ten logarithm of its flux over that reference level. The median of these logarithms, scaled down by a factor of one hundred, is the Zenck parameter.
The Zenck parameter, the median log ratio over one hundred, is -0.0013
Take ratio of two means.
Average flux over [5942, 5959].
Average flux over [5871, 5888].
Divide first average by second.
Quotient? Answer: 1.04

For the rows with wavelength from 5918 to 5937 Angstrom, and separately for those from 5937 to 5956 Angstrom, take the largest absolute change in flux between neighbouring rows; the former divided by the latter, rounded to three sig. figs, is 2.13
